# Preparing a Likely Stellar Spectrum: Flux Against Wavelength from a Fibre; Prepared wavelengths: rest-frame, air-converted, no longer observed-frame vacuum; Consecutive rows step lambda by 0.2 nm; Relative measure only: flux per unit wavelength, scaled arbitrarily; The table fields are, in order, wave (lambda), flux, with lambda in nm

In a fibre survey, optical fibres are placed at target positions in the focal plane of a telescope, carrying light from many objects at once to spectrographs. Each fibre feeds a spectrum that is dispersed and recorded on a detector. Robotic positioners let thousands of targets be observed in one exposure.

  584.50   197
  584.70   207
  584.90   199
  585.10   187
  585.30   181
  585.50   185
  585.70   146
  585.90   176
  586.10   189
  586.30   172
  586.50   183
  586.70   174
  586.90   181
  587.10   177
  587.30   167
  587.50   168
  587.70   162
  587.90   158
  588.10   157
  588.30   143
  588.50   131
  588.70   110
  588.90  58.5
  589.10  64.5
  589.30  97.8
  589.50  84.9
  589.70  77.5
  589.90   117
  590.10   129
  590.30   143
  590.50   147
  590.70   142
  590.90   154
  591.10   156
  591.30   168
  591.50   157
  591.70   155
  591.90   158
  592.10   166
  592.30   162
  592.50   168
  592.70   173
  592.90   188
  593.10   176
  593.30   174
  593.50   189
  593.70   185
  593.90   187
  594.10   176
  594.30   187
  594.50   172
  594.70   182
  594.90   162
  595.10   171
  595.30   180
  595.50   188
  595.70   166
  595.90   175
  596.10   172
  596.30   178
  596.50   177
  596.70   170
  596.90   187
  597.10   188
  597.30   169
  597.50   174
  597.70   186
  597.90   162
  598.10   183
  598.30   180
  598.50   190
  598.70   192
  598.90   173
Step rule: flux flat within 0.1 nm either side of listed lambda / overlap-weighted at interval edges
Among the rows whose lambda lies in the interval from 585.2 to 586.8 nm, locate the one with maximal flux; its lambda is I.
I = 586.10 nm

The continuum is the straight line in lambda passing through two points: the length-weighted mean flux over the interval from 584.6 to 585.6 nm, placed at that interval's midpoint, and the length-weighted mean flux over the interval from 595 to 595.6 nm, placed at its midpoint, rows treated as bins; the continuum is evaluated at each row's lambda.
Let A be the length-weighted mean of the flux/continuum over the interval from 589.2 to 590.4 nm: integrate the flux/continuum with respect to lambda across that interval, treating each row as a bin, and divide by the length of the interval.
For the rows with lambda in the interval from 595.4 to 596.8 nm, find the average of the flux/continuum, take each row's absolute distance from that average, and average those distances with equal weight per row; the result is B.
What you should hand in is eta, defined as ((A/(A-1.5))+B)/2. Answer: -0.30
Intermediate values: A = 0.58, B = 0.028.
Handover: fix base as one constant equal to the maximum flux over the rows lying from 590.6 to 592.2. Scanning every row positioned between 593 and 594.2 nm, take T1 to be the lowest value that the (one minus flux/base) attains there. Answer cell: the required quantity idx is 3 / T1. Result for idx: -24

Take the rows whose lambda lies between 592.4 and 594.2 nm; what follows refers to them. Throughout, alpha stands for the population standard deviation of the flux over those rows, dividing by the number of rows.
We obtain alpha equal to 7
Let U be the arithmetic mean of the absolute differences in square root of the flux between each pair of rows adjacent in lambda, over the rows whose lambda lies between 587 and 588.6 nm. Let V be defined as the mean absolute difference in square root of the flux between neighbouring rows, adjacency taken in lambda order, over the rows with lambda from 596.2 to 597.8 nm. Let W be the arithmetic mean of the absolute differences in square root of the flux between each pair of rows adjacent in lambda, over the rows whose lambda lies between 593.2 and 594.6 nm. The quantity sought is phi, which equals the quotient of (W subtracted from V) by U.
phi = -0.10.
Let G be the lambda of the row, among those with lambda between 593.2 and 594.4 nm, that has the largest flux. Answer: 593.50 nm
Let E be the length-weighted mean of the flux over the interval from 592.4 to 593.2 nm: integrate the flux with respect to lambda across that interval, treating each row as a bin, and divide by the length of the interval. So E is 176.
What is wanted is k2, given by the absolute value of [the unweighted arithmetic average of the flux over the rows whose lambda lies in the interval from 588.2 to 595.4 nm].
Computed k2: 150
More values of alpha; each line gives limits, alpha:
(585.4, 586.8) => 13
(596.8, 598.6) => 9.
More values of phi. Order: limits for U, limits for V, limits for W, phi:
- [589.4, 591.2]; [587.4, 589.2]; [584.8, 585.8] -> 0.23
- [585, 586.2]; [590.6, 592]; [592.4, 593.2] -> -0.17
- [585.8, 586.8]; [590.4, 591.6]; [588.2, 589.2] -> -1.79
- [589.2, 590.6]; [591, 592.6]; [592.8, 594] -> 0.00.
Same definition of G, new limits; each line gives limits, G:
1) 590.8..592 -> 591.30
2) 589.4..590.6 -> 590.50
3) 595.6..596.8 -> 596.30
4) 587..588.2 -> 587.10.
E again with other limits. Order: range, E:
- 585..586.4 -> 177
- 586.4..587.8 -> 173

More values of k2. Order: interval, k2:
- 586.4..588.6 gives 164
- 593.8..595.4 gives 177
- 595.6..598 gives 175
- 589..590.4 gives 102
